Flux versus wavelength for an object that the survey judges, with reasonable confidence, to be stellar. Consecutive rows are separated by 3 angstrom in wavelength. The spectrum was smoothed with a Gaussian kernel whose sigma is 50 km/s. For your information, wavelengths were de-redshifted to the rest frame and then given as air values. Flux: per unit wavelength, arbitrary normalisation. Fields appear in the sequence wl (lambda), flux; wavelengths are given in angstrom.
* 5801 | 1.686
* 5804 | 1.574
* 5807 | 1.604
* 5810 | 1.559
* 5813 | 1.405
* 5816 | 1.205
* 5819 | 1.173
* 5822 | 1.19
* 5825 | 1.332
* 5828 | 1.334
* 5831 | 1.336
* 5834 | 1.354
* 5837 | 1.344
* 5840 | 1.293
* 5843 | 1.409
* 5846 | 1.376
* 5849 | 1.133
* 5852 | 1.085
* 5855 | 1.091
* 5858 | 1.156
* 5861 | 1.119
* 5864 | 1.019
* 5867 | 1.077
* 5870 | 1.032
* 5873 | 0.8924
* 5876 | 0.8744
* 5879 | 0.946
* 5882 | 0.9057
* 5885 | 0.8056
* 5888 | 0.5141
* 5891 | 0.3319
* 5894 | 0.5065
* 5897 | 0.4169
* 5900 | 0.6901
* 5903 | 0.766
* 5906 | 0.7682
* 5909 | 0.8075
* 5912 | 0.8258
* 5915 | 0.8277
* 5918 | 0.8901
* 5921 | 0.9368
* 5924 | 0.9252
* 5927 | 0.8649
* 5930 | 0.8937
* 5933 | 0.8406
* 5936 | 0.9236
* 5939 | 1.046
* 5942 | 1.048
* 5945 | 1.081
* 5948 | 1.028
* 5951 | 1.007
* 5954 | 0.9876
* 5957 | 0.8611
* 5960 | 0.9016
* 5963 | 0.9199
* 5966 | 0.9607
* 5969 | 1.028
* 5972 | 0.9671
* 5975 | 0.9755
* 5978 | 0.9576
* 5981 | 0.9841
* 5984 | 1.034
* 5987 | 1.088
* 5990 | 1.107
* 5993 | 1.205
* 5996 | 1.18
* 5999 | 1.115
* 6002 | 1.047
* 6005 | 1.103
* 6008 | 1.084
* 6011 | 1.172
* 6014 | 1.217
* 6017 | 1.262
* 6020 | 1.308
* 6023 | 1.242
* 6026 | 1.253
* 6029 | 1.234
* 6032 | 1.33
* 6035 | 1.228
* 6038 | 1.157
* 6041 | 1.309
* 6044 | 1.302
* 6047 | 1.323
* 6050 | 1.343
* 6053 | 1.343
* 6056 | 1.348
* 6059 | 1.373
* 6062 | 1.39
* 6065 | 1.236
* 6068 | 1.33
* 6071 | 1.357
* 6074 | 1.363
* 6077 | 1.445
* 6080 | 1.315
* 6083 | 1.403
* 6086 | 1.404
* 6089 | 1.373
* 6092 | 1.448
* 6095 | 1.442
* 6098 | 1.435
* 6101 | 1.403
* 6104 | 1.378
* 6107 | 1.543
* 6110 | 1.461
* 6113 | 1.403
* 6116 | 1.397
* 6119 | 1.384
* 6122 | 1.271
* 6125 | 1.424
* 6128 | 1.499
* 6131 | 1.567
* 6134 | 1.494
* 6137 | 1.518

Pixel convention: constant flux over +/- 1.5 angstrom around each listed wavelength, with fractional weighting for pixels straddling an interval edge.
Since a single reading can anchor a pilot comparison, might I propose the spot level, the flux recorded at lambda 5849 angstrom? 1.133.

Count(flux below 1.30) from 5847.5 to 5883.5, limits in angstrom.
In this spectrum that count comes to 12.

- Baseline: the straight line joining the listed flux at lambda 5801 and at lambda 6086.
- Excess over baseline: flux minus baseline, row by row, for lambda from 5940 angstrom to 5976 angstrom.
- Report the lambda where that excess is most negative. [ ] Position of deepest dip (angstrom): 5957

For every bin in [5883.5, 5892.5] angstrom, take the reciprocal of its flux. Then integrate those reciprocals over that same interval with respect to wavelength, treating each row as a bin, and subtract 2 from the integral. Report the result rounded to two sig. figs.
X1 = 17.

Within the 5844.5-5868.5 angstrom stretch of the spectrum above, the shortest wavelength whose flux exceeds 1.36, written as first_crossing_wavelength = 5846 angstrom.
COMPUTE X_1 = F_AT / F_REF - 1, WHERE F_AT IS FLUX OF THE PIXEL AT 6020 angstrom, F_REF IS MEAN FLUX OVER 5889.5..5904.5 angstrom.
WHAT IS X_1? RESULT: 1.4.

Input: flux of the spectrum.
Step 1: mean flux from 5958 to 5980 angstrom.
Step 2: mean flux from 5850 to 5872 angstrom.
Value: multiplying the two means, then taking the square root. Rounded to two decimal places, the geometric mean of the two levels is 1.02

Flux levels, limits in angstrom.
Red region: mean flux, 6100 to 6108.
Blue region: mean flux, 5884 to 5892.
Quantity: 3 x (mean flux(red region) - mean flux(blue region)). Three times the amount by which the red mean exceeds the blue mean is 2.7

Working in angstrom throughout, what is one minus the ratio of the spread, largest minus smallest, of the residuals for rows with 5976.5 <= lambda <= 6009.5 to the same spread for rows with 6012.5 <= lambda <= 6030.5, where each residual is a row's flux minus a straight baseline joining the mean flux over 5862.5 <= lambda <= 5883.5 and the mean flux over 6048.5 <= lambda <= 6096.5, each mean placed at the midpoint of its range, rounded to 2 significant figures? -1.3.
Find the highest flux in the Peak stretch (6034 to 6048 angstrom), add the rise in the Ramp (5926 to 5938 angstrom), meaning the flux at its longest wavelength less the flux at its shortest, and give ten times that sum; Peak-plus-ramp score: 13.8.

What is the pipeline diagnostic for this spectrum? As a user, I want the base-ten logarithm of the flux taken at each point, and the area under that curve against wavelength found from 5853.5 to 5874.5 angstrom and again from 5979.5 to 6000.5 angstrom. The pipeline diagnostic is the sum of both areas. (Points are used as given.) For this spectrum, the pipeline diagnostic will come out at 1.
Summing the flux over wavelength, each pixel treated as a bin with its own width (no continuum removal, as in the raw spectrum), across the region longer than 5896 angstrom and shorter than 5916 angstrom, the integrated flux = 15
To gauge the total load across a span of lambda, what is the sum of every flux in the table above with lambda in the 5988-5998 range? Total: 3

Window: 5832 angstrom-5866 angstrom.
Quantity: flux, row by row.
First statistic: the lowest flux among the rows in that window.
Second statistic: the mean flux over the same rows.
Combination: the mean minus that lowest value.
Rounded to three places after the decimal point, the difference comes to 0.197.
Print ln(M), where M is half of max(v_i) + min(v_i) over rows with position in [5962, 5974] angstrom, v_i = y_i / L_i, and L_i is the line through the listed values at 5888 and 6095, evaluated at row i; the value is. 0.12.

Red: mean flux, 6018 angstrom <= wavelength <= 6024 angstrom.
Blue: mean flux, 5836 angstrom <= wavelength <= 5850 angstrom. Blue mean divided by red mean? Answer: 1.03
